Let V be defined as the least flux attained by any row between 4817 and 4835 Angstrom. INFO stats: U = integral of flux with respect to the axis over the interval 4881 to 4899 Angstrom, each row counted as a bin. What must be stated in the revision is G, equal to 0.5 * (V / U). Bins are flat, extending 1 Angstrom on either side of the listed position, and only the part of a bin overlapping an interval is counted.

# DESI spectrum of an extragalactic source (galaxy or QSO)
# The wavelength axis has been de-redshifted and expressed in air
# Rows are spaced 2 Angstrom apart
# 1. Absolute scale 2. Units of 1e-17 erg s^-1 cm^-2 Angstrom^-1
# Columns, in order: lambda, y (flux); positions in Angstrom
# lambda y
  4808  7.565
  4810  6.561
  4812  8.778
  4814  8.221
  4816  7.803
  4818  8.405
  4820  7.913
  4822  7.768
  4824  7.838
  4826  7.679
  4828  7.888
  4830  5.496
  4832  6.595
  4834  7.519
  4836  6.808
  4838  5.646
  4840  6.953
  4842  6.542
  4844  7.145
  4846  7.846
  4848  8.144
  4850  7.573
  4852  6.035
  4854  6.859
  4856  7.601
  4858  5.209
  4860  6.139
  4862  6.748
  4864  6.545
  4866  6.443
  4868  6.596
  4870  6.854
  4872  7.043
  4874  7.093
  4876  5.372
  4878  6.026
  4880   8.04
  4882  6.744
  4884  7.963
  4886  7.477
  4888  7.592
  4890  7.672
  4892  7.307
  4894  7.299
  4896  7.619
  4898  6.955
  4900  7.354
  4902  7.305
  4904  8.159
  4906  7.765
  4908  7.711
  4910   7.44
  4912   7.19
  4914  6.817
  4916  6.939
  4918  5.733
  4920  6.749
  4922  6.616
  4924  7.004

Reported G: 0.0206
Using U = 133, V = 5.496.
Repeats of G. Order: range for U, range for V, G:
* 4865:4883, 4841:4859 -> 0.0216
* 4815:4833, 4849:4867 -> 0.0193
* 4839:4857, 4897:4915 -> 0.0263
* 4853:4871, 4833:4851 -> 0.0239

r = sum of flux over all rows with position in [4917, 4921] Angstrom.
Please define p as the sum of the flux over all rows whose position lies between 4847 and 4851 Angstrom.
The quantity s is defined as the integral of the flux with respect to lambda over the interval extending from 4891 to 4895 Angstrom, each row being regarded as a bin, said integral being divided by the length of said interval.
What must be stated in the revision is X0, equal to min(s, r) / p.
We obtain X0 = 0.46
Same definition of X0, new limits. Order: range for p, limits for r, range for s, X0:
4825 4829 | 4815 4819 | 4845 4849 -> 0.51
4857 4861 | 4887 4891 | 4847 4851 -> 0.69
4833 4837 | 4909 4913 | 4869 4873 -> 0.48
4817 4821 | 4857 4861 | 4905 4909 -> 0.47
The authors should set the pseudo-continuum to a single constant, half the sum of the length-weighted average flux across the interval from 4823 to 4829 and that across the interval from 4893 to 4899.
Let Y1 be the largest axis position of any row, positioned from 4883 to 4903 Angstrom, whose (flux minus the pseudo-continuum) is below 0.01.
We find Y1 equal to 4902 Angstrom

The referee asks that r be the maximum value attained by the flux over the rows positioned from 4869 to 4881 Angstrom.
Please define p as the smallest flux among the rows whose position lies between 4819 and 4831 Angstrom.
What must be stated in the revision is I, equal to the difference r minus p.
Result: 2.54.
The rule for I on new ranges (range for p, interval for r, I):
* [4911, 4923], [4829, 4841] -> 1.79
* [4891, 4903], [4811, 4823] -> 1.82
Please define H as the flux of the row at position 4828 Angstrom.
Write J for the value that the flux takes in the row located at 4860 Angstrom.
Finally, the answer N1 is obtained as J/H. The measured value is 0.78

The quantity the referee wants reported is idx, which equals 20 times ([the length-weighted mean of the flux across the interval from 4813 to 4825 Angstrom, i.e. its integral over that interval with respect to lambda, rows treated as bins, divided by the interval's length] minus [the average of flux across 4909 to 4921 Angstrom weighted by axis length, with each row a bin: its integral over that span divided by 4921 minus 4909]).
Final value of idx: 24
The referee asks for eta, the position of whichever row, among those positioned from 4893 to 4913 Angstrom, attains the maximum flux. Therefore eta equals 4904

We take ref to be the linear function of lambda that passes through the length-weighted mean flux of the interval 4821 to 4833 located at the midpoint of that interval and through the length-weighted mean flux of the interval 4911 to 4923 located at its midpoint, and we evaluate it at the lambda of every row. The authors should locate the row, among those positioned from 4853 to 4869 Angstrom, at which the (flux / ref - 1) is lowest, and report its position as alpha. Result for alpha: 4858 Angstrom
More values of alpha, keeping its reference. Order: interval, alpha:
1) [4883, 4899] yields 4898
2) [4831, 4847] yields 4838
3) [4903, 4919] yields 4918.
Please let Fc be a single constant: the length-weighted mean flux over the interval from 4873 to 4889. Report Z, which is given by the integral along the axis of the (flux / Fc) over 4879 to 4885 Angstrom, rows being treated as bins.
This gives 6.5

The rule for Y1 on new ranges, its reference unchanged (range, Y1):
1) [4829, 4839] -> 4838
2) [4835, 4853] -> 4852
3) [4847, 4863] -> 4862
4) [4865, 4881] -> 4878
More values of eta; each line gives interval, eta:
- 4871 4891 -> 4880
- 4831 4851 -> 4848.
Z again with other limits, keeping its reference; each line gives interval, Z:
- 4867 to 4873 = 5.8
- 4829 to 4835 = 5.6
